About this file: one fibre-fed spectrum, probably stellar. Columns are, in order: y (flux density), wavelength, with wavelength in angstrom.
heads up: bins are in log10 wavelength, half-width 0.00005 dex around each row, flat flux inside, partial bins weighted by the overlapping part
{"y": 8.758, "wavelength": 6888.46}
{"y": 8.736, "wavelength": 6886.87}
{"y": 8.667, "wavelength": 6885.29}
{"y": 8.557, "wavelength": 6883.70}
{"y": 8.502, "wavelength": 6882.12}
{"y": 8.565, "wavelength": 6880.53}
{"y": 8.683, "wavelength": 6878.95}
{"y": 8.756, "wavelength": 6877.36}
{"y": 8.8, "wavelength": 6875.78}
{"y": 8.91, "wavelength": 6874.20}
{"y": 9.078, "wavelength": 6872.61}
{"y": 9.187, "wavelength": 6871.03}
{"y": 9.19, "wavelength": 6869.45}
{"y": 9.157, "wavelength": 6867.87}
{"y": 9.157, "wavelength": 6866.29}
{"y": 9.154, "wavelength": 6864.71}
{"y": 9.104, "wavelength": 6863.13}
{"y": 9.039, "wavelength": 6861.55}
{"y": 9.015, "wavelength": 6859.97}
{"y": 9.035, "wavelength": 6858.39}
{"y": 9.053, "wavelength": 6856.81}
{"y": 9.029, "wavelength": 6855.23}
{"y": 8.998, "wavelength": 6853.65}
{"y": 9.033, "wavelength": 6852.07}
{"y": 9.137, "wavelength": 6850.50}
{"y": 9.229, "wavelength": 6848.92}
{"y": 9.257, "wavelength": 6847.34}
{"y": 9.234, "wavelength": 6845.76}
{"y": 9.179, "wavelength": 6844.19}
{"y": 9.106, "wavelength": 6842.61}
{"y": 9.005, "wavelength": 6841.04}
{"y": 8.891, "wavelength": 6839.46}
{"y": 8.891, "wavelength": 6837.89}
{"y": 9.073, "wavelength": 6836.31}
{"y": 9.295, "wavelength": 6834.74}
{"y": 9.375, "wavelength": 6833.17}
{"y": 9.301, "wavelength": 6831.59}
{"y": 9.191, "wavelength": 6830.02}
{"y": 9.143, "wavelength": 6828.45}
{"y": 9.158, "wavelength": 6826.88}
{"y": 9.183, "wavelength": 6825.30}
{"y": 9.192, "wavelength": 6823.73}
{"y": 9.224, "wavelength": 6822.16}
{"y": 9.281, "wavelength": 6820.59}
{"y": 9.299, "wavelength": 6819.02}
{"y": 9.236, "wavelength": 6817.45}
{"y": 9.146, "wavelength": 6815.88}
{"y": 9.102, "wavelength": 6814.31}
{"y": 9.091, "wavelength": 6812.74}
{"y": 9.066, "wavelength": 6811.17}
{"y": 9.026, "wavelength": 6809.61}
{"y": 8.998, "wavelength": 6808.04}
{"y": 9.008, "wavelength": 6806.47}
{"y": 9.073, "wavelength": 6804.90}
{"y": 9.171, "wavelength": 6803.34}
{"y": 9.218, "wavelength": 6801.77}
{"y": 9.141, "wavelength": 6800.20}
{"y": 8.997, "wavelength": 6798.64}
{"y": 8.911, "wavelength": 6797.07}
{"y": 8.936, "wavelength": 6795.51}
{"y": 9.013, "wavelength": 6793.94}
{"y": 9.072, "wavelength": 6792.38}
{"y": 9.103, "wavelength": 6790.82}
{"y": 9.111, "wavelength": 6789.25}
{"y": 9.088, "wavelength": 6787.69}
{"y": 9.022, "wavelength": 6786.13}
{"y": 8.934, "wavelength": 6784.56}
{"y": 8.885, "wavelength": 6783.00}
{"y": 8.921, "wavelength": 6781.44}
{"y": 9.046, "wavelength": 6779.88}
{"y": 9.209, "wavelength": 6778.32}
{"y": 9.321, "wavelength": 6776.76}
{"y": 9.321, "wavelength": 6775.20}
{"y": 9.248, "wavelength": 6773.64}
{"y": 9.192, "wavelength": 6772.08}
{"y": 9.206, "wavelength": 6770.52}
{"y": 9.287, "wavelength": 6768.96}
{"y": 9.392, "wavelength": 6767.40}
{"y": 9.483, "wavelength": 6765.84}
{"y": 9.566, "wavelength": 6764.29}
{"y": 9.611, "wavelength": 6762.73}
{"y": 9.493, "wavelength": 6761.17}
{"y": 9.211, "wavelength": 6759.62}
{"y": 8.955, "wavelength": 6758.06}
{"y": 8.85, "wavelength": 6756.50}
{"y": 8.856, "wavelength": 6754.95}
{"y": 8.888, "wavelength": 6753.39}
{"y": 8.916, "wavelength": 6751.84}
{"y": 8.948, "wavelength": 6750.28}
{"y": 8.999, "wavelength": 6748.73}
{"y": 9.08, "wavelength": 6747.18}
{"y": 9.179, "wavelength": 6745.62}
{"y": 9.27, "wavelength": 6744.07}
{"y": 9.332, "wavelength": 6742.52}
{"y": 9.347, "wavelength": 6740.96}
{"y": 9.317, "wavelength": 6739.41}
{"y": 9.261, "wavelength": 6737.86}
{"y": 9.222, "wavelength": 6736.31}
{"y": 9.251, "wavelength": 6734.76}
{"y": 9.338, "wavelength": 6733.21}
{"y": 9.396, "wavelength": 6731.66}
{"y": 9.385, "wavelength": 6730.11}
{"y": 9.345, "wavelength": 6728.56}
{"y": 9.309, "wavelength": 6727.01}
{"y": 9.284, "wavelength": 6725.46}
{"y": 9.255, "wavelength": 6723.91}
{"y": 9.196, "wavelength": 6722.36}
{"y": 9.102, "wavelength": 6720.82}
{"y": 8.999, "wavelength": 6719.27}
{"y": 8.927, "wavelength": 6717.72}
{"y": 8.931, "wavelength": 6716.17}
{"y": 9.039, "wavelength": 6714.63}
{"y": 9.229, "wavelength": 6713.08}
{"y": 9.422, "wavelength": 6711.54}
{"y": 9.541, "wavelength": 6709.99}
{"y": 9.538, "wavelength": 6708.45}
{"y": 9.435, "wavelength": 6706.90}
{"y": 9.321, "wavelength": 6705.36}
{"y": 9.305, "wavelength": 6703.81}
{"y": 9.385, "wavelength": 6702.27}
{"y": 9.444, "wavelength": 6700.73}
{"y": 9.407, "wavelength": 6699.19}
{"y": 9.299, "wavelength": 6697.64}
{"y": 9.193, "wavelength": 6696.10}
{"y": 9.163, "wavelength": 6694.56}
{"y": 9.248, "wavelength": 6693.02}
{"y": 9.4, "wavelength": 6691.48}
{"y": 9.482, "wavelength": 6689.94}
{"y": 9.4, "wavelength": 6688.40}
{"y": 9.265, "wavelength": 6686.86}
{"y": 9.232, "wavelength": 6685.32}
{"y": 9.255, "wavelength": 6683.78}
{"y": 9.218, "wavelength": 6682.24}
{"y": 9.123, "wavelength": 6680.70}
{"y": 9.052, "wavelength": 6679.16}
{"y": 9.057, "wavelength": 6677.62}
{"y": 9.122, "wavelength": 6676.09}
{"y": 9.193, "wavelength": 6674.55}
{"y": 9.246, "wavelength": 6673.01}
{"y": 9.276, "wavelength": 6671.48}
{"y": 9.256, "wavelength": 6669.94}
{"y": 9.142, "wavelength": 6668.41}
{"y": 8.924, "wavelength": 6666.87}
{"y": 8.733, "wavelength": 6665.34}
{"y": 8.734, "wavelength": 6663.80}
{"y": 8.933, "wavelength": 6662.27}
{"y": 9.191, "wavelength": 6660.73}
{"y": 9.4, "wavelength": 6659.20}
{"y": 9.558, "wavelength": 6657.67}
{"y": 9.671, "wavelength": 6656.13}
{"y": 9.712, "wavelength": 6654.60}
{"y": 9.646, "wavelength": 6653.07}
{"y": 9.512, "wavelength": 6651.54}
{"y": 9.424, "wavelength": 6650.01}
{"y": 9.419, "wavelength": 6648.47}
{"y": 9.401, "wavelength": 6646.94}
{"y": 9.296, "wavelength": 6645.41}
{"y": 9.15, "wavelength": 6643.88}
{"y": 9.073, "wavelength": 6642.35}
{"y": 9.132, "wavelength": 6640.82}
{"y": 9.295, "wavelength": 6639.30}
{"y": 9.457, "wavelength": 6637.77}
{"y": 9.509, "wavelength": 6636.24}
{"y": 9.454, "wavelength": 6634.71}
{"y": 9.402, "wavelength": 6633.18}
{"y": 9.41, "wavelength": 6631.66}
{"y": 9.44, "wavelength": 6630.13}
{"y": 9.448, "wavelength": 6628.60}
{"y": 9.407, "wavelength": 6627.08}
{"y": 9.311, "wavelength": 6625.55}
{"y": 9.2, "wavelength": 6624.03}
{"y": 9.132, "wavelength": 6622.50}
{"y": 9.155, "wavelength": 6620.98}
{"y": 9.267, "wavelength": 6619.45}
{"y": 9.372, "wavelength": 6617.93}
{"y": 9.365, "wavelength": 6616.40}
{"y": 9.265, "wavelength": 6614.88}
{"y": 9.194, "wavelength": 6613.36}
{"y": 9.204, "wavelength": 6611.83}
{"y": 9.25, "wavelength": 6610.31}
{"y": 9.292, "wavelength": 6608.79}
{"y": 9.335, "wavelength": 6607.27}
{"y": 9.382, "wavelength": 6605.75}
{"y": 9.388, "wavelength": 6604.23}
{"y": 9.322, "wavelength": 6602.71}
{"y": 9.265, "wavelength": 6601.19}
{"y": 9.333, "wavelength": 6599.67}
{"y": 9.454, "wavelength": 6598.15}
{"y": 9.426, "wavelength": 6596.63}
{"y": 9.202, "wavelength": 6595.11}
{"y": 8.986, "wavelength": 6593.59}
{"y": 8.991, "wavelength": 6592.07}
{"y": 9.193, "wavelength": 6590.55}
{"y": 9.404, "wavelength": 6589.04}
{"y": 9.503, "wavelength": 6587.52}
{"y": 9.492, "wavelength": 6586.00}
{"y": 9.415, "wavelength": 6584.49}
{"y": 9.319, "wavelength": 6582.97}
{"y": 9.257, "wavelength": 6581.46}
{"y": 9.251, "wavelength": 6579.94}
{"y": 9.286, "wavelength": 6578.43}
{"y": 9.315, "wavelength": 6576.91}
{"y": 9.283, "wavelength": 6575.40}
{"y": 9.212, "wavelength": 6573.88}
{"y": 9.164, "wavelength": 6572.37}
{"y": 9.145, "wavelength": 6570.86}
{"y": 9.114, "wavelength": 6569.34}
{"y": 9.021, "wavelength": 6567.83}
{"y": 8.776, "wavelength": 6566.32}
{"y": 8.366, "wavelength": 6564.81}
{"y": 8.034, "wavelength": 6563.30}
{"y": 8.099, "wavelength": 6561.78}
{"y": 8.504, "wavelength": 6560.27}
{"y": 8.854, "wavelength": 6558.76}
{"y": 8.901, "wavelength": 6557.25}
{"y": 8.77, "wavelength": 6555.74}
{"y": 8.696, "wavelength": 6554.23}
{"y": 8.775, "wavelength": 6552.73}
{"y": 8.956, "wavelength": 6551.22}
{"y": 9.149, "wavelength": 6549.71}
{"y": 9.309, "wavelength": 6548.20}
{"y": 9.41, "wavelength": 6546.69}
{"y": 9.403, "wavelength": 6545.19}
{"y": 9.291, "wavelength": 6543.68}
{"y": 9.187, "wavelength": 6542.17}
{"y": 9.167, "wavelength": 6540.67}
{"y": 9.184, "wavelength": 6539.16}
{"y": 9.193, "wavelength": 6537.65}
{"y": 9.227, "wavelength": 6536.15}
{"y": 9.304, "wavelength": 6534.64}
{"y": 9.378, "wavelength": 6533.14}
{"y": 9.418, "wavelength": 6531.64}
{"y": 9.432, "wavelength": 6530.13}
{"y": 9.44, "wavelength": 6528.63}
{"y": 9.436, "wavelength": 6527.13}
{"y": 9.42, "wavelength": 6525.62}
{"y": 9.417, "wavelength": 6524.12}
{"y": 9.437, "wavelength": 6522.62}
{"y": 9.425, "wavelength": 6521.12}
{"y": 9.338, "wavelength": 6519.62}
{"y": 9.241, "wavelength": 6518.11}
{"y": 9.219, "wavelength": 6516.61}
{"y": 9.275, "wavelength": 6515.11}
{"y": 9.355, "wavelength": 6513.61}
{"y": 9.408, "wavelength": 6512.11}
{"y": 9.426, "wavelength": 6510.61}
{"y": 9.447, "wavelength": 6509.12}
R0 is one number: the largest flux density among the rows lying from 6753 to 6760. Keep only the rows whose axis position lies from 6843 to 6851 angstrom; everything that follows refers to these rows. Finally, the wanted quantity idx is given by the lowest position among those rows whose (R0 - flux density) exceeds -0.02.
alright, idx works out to 6844.19 angstrom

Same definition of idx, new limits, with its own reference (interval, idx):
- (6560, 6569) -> 6560.27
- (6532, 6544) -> 6536.15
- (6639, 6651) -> 6640.82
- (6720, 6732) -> 6720.82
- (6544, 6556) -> 6549.71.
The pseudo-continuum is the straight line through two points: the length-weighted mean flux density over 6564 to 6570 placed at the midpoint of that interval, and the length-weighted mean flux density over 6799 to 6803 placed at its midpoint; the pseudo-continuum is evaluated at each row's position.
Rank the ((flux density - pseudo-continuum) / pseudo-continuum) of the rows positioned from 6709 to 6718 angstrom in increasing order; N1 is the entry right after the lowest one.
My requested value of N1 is -0.011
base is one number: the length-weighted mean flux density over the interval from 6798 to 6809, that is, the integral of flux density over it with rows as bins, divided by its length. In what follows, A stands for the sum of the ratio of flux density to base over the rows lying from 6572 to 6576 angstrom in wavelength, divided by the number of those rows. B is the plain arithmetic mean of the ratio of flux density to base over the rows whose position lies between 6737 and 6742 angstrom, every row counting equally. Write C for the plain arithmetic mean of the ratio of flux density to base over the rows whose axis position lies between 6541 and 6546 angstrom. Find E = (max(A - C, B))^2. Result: 1.05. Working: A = 1.01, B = 1.02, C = 1.02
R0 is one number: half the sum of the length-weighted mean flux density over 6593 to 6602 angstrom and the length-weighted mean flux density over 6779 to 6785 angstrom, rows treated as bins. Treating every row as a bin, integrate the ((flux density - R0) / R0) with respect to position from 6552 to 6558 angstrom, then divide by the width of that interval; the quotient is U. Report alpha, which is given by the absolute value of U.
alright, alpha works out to 0.037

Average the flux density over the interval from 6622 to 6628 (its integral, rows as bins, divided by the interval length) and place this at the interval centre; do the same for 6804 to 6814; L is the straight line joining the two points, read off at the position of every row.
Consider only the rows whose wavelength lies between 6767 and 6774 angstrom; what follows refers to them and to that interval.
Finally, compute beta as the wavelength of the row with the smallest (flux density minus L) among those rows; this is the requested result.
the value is 6772.08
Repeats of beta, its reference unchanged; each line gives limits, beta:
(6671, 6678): 6677.62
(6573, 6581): 6573.88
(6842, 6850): 6842.61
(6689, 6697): 6694.56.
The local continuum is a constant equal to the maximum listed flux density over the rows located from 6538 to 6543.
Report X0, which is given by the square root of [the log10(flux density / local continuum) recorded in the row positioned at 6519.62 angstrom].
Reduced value 0.084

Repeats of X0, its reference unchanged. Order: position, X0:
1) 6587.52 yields 0.121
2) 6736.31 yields 0.041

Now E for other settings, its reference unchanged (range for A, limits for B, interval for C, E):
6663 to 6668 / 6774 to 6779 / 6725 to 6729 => 1.04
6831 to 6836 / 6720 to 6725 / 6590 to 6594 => 1.02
